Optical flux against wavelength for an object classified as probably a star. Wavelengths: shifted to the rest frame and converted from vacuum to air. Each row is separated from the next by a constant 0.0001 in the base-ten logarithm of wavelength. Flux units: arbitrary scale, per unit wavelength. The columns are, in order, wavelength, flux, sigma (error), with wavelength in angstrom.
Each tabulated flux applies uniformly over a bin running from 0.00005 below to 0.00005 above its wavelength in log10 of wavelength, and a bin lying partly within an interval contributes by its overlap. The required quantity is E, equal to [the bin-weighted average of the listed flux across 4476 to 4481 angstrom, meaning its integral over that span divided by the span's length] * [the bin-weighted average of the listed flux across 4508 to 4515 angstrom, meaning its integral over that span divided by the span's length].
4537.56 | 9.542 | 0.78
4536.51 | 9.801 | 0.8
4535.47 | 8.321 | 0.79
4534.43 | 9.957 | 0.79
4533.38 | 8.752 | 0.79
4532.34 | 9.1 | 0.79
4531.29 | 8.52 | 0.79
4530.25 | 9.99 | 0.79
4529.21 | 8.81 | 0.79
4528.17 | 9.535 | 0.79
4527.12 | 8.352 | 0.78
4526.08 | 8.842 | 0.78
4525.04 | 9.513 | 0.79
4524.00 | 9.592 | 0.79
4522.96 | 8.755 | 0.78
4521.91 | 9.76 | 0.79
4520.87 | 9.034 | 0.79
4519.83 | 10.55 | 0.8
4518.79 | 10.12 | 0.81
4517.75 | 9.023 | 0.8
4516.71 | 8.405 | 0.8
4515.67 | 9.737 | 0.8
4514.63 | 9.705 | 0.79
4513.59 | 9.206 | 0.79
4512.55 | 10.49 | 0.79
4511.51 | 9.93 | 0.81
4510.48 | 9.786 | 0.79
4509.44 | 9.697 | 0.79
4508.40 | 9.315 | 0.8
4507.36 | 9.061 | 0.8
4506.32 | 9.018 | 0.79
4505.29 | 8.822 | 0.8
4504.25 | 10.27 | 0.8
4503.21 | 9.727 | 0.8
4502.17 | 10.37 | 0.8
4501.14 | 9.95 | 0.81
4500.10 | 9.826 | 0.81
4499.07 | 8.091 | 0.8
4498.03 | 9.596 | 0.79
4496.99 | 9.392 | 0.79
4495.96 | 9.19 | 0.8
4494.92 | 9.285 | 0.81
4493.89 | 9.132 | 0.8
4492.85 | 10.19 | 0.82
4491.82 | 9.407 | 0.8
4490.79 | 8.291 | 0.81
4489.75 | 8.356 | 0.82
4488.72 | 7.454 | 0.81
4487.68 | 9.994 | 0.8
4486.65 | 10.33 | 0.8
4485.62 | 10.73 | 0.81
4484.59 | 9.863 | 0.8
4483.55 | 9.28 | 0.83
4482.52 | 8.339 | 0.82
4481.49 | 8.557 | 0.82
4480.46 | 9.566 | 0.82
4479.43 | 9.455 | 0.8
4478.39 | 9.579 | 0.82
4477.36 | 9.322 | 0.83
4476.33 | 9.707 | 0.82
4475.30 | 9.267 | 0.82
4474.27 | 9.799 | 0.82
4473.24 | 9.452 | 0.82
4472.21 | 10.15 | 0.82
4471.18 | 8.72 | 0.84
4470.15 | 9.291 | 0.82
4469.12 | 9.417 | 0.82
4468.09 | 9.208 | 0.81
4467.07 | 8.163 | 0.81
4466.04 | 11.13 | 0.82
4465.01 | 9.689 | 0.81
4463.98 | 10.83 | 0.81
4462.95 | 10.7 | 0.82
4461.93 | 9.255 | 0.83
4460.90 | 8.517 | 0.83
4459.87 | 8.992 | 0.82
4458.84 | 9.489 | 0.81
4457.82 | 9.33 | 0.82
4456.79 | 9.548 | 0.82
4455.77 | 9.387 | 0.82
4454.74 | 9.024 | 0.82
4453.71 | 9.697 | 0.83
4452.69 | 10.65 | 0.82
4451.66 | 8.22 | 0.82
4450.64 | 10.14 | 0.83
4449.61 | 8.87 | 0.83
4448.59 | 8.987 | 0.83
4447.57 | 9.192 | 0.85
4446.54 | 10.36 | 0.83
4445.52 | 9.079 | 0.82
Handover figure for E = 93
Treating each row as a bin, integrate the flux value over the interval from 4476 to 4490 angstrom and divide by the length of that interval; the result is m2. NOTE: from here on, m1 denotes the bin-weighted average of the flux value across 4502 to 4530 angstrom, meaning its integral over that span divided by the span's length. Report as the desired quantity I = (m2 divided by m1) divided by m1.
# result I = 0.104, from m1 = 9.45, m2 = 9.34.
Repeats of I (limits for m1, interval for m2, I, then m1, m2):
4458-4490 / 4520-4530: 0.103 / 9.45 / 9.20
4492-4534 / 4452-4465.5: 0.108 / 9.41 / 9.60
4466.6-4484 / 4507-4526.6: 0.111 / 9.26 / 9.51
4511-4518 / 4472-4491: 0.103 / 9.51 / 9.34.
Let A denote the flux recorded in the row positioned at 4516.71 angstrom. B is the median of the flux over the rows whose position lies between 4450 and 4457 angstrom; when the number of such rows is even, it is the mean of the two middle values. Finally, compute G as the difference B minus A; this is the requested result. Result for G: 1.1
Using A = 8.405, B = 9.55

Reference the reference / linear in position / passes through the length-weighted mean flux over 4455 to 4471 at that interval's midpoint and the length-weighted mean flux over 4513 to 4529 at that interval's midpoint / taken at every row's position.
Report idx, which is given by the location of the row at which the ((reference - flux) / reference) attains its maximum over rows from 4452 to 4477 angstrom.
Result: 4467.07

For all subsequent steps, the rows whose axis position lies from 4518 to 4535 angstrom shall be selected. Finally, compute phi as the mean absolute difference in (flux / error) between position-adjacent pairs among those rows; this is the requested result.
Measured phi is 1.01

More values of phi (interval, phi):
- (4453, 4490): 0.88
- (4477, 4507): 0.82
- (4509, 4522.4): 0.89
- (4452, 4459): 0.54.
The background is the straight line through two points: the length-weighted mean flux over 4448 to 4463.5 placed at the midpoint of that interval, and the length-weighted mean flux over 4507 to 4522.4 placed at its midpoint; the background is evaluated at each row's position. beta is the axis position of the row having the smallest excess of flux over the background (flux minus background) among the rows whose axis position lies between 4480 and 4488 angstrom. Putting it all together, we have 4482.52 angstrom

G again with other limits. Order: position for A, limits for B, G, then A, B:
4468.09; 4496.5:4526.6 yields 0.4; 9.208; 9.60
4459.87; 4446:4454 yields 0.5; 8.992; 9.44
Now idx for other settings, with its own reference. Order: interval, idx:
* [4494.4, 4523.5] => 4499.07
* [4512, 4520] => 4516.71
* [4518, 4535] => 4527.12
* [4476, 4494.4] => 4488.72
